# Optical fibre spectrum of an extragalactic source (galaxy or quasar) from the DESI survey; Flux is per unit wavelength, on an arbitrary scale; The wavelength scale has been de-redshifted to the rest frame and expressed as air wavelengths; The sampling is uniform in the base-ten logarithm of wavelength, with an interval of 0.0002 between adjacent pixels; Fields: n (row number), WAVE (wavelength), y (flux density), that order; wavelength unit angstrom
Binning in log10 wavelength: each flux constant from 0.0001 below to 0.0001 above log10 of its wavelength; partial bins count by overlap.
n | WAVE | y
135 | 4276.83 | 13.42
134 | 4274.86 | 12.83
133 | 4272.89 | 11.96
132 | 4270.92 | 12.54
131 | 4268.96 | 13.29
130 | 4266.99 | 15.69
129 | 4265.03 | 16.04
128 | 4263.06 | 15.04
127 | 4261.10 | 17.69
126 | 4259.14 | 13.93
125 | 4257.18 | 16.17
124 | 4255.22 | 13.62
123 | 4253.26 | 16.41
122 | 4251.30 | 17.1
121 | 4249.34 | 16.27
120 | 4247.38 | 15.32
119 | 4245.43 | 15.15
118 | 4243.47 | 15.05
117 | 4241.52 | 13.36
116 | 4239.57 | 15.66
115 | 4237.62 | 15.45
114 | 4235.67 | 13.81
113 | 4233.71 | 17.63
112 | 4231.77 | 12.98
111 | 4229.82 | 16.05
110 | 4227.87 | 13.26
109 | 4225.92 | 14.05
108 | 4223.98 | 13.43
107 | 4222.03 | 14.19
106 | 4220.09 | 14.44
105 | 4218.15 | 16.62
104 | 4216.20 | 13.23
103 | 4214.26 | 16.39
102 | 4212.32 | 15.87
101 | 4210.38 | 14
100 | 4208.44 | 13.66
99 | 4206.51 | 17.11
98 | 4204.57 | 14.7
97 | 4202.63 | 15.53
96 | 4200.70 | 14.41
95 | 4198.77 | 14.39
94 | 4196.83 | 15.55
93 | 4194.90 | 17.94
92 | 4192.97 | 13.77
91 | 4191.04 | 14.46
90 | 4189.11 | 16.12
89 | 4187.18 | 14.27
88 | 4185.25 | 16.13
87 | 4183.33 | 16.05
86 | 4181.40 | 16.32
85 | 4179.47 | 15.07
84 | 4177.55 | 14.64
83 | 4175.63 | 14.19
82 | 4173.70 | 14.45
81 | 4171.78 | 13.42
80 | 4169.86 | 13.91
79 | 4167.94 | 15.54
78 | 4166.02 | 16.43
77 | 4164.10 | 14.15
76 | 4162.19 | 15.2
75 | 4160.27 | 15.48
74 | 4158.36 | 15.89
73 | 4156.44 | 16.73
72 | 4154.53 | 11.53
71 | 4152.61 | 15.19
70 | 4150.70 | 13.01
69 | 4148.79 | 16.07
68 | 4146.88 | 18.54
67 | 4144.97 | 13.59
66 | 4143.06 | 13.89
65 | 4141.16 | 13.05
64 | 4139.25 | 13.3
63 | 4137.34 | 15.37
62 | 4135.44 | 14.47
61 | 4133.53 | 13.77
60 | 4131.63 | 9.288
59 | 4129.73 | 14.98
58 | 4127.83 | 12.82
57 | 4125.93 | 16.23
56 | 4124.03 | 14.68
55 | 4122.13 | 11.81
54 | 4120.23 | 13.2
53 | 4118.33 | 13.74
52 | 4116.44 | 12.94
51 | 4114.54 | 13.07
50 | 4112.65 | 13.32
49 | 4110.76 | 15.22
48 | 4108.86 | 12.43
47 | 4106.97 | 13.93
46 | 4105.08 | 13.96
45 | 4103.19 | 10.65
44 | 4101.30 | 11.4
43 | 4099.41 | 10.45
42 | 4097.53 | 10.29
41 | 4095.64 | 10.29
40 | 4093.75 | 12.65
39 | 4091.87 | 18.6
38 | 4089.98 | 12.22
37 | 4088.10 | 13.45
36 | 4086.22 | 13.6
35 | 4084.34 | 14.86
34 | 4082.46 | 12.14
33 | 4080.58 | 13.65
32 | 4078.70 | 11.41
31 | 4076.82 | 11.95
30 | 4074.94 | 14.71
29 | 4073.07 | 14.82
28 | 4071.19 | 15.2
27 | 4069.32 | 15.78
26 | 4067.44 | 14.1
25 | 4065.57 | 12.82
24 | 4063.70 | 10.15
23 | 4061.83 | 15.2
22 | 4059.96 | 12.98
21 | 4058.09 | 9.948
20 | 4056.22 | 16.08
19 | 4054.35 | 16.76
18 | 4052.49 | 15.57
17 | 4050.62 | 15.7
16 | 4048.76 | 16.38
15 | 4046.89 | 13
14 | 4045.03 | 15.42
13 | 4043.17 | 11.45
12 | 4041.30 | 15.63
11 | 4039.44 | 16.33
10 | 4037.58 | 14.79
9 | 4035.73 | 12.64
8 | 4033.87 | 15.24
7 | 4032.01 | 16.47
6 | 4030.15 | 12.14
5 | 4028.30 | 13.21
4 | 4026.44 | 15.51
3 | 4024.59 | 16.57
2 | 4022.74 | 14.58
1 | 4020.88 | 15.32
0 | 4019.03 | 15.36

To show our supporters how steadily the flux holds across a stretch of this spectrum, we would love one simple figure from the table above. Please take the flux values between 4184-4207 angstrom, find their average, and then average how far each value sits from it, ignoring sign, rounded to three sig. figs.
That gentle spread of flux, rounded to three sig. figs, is 1.03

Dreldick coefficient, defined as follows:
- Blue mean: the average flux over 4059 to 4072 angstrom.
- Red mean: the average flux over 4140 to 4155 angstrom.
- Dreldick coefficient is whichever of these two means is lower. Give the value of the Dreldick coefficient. 13.7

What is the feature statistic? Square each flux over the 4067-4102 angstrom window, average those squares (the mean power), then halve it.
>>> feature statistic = 90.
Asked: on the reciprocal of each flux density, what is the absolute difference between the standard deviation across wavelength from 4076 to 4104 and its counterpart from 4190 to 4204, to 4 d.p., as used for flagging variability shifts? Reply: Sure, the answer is 0.0066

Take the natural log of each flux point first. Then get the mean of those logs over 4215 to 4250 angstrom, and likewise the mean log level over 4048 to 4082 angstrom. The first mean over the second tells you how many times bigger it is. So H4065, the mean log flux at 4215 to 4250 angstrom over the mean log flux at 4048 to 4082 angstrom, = 1.02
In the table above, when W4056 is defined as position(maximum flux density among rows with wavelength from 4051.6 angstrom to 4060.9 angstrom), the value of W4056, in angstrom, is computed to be 4054.35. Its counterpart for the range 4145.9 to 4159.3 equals 4146.88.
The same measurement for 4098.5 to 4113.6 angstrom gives 4110.76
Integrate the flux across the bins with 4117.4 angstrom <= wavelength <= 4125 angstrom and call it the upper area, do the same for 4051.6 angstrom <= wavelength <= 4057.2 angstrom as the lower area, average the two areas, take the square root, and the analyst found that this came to 9.79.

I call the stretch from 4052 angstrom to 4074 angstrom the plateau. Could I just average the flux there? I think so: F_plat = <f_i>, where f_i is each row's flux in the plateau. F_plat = 14.1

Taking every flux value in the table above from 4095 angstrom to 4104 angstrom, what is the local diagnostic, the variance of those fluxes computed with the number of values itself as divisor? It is 0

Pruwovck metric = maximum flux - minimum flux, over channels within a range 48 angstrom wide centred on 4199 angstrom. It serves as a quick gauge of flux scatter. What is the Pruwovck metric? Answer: 4.7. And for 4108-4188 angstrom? 9.3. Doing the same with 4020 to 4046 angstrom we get 5.1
